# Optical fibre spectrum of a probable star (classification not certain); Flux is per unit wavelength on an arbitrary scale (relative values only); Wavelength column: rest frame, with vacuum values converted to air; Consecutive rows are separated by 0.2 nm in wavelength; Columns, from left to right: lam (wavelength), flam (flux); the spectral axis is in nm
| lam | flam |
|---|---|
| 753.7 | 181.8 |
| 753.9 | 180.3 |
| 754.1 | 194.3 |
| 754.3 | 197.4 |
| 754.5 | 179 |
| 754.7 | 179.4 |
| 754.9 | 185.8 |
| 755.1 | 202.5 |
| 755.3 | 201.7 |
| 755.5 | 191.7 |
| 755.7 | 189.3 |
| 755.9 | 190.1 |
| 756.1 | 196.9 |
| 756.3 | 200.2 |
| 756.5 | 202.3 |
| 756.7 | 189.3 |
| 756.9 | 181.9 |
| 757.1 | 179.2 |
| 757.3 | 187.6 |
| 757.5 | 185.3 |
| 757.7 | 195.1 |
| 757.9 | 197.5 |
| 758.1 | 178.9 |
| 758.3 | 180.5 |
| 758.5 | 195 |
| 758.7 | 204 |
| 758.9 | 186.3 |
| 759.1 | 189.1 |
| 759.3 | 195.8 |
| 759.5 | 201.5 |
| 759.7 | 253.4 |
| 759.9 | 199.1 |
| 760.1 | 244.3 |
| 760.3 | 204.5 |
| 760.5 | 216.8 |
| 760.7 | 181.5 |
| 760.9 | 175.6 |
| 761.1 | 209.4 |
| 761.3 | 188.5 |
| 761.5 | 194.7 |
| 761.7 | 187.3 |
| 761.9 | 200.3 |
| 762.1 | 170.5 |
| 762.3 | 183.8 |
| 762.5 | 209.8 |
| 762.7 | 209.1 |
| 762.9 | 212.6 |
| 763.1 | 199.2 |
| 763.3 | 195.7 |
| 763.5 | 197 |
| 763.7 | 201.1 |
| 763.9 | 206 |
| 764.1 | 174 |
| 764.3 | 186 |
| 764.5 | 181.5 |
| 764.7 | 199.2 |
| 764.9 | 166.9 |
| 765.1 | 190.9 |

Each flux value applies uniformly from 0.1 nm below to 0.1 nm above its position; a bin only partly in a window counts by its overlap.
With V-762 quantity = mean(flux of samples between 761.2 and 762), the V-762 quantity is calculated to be 193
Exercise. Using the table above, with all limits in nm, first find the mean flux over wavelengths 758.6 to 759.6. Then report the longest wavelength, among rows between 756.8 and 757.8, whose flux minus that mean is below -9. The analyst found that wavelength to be 757.5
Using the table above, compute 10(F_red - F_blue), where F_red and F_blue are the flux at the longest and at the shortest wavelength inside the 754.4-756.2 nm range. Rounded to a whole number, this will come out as 179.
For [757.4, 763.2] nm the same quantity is 139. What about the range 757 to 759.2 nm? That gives 99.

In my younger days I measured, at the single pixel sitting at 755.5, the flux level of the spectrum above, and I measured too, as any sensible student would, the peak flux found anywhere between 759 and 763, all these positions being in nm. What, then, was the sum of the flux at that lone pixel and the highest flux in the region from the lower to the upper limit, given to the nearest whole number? 445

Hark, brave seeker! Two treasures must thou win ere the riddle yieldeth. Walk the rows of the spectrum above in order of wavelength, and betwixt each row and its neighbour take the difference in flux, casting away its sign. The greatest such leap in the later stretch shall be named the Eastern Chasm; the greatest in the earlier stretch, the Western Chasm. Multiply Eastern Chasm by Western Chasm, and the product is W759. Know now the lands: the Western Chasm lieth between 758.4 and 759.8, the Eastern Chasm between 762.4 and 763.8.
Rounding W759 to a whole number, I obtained 695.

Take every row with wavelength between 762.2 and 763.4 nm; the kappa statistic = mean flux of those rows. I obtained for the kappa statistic 201.7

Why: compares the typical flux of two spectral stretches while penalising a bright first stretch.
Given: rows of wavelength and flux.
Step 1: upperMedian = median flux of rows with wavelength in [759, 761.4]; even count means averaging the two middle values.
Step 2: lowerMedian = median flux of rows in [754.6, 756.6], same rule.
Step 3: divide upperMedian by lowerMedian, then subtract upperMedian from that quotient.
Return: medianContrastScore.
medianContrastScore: -199.3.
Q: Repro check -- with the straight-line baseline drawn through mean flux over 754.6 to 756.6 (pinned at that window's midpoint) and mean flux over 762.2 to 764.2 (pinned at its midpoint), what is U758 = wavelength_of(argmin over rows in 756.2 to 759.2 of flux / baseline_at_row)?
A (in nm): 758.1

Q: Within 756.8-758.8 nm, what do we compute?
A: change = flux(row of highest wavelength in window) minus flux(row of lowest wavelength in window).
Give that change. 22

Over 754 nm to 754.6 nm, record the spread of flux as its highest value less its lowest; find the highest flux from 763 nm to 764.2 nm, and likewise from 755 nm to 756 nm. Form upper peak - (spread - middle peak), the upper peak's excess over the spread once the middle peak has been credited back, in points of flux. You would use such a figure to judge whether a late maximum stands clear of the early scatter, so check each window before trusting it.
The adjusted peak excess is 390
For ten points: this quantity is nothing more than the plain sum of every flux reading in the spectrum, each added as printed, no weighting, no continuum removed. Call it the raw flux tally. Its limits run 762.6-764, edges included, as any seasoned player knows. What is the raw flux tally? 1421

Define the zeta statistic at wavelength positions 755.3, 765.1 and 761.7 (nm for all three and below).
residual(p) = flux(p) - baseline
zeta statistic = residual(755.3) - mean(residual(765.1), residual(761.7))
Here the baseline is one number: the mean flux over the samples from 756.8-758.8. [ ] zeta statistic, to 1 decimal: 12.6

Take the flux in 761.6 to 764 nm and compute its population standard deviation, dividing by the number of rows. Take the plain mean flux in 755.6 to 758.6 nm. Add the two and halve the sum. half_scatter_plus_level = 101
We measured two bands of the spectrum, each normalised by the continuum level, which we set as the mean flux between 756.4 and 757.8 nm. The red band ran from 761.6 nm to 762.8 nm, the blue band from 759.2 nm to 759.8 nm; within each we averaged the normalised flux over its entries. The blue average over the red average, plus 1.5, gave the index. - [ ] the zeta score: 2.62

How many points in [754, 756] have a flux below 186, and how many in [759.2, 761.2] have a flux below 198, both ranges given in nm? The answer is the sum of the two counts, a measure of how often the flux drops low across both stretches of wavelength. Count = 6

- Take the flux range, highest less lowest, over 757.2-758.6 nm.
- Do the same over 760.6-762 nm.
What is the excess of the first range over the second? -15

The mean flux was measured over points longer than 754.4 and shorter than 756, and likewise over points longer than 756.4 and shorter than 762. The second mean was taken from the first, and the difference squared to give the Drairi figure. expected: 44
